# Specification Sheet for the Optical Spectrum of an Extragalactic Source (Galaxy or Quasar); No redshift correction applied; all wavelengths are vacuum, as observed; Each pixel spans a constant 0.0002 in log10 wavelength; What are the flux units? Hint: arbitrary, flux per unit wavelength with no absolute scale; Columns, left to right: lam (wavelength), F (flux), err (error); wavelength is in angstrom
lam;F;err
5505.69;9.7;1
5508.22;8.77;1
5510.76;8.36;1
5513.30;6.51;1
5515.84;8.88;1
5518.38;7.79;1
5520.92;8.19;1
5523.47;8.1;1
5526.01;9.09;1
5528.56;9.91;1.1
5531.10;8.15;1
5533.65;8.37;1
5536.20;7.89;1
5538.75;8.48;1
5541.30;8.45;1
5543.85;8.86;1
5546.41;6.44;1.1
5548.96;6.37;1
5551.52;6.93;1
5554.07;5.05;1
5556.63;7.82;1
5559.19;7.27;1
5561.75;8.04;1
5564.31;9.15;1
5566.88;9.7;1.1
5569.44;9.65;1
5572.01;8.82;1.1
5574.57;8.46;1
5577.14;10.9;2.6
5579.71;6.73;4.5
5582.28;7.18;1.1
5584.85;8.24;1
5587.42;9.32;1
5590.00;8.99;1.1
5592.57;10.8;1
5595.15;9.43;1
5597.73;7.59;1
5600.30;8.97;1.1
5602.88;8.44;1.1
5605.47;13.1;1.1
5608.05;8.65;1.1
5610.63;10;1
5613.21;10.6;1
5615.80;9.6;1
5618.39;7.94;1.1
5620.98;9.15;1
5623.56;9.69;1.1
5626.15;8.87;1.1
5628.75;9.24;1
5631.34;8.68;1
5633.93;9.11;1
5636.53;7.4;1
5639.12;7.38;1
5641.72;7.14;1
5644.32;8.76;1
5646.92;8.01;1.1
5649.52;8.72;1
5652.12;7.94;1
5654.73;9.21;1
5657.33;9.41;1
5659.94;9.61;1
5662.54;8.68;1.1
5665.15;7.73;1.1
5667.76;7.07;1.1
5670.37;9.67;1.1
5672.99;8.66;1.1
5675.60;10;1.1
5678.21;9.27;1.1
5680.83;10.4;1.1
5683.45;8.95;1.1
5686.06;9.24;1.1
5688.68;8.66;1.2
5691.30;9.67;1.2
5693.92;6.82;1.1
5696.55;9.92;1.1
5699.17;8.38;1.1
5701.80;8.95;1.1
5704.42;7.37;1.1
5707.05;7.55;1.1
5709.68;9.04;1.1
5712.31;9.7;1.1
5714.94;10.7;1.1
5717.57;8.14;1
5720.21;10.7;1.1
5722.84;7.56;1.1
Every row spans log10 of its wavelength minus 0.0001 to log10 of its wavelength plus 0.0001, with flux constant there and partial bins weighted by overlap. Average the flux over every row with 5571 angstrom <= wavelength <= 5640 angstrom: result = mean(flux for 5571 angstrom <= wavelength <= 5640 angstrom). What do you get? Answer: 9.0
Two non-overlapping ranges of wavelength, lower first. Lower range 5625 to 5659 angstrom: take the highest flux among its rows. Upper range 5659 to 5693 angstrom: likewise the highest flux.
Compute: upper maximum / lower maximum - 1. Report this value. 0.11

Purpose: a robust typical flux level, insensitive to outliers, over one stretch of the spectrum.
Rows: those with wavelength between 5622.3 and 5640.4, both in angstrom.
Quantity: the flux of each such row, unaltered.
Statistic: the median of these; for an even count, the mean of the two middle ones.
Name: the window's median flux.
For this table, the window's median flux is 8.9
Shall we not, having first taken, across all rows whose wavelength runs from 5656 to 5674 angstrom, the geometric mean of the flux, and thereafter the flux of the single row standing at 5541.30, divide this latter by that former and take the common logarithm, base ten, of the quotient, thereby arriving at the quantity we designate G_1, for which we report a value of -0.010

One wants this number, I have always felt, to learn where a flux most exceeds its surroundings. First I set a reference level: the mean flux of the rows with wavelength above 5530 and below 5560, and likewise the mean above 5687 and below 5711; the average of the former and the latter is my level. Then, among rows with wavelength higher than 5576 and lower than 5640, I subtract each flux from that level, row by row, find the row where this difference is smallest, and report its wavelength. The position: 5605.47 angstrom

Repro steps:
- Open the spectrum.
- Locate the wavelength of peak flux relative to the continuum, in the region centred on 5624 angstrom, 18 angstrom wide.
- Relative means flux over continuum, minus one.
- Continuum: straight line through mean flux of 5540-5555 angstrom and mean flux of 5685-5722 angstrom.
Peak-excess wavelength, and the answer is 5615.80 angstrom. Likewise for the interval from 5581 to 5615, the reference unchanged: 5605.47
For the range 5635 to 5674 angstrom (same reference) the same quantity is 5659.94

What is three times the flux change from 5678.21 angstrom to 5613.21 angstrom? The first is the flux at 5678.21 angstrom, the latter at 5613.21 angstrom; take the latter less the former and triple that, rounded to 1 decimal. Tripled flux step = 4.0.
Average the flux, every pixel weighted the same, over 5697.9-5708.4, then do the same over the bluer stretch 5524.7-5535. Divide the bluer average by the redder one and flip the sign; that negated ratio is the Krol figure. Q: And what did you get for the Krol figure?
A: -1.10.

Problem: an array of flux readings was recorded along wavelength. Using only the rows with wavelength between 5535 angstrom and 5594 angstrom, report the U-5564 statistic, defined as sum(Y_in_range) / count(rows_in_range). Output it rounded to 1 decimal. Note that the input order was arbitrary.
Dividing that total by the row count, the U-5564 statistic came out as 8.2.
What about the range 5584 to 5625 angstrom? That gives 9.4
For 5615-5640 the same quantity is 8.7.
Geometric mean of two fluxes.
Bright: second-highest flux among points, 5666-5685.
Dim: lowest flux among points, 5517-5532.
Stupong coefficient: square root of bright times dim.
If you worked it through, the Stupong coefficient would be 8.8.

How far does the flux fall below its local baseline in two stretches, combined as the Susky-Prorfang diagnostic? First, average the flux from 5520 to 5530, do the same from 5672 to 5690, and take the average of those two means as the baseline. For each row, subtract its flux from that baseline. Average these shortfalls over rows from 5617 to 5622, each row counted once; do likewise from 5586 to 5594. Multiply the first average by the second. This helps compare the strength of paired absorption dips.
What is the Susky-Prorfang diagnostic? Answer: -0.33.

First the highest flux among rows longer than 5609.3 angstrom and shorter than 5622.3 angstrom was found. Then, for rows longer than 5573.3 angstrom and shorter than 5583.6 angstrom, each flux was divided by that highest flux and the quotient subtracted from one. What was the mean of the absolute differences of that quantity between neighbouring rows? 0.22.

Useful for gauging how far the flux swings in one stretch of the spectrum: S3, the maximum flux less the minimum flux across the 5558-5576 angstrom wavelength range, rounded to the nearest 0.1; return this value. 2.4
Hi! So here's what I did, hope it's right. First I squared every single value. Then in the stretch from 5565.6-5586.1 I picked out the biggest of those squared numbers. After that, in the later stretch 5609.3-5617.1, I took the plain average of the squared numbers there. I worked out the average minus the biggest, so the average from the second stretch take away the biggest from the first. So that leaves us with -17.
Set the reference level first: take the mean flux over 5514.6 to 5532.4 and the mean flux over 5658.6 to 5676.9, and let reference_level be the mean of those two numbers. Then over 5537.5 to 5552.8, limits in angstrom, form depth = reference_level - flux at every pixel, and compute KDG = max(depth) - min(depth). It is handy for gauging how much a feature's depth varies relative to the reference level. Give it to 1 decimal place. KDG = 2.5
